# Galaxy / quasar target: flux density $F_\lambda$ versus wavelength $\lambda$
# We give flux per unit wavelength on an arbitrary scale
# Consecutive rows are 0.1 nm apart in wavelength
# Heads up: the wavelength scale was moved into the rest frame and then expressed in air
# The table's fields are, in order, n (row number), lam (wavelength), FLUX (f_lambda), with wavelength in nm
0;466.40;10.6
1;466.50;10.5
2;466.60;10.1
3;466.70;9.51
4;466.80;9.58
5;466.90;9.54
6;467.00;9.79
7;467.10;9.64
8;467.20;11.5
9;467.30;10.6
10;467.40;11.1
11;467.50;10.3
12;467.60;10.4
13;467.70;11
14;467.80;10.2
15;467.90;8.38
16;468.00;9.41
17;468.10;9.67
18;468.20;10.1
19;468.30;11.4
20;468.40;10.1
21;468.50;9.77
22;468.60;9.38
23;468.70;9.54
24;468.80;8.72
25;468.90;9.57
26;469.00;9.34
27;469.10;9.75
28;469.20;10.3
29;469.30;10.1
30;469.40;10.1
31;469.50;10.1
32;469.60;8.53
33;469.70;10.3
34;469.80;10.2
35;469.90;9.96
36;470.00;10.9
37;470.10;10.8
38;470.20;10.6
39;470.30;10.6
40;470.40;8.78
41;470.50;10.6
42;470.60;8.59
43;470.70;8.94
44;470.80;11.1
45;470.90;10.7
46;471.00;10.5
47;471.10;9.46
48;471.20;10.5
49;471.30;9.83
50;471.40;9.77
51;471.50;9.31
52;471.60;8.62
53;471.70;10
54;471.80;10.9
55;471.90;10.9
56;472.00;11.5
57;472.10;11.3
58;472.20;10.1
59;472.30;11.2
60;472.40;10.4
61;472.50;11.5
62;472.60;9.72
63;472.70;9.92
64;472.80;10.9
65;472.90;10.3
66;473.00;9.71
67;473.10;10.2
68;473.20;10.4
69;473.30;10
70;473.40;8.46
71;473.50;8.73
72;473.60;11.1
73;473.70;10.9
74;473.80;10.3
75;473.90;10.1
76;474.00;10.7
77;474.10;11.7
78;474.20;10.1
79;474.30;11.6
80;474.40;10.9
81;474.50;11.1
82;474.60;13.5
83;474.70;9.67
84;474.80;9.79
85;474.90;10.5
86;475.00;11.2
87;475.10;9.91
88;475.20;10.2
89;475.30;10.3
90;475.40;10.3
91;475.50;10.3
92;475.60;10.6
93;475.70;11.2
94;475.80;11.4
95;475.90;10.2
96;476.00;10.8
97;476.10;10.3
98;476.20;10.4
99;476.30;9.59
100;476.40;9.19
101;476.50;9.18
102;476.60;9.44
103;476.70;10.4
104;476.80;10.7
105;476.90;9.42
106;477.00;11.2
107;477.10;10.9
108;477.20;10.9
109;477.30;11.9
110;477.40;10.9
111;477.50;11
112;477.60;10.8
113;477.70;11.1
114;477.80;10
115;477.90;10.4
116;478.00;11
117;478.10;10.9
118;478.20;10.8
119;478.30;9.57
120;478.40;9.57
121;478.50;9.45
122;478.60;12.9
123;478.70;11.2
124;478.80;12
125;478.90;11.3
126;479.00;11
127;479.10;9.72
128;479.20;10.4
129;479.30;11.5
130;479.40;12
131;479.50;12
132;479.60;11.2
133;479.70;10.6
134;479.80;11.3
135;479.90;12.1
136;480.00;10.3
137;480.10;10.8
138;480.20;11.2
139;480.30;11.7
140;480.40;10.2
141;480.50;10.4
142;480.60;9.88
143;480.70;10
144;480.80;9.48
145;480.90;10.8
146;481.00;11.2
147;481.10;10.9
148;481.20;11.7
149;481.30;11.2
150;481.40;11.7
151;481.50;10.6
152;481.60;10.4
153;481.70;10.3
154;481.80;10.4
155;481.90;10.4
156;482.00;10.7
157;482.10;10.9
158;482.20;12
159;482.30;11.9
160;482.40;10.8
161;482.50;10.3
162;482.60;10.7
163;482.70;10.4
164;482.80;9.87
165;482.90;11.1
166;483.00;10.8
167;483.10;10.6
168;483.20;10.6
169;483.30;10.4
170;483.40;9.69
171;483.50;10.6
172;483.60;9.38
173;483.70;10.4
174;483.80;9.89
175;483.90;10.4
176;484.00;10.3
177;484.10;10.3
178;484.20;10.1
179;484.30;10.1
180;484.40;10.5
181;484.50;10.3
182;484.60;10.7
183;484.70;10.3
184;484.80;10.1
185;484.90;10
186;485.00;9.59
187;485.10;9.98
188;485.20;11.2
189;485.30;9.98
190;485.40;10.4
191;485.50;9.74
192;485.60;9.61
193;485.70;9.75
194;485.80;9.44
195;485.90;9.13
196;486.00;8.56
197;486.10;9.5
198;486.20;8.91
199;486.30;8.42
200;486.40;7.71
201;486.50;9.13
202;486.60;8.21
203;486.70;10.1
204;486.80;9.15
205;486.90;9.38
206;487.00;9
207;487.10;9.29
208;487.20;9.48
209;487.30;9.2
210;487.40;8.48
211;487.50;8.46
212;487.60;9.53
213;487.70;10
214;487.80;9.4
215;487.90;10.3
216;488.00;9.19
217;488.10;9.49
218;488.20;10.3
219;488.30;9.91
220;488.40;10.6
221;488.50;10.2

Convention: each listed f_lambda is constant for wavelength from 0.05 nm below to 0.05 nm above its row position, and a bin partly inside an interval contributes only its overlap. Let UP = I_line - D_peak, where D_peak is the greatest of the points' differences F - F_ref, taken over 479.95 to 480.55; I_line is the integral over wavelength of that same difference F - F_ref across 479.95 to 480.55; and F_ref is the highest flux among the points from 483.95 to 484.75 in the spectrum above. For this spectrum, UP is -1.0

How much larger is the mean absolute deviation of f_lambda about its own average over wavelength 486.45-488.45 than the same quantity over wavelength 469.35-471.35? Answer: -0.15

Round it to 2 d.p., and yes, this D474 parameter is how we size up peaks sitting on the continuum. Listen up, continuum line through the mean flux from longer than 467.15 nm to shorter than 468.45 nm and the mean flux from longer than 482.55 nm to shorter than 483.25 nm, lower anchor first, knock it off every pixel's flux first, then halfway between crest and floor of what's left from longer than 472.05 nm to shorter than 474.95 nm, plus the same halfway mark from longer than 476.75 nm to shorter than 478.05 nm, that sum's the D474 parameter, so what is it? 0.73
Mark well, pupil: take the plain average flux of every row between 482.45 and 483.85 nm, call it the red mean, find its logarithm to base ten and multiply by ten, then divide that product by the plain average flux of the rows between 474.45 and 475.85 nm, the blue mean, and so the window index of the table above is 0.95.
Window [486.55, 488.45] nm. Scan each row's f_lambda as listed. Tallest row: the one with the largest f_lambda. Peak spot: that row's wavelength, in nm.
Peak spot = 488.40 nm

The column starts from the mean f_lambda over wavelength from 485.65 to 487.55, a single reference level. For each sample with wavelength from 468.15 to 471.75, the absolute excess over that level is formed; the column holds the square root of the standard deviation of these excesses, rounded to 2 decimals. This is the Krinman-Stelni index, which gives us 0.76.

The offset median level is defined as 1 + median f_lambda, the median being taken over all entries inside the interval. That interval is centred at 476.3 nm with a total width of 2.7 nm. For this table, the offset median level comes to 11.4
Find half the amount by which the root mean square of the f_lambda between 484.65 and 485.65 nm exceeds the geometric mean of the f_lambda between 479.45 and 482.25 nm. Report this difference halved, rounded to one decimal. -0.4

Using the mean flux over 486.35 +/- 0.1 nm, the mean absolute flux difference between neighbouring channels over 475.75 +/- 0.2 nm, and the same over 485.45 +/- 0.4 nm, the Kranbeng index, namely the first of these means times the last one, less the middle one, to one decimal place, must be 4.1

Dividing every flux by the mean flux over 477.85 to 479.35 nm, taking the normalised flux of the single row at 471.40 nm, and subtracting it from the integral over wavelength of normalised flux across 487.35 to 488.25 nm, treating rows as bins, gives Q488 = -0.12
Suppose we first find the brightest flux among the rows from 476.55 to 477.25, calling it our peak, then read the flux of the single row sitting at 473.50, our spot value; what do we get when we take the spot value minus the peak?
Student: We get -2.5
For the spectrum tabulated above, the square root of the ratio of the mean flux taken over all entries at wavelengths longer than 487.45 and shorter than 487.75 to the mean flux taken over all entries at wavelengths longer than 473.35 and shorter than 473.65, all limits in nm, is 0.99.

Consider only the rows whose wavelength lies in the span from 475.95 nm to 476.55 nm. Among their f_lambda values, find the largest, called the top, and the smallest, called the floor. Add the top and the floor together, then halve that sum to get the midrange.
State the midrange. 10.0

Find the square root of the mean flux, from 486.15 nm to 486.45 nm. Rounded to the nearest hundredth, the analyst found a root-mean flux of 2.89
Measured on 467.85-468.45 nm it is 3.14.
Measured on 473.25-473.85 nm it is 3.15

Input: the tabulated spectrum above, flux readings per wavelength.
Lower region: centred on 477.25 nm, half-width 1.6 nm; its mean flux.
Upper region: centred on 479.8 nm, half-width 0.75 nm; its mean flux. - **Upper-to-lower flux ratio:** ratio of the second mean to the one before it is 1.04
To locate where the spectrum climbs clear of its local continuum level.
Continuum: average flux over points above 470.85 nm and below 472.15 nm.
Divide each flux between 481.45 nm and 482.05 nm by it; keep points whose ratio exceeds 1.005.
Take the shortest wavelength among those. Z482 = 481.50 nm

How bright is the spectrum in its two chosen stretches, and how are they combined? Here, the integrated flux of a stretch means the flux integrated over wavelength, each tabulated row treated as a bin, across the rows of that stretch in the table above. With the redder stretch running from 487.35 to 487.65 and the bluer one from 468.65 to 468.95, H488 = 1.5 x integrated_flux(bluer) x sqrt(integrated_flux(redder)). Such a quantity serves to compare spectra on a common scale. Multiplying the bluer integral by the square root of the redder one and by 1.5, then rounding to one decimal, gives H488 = 6.8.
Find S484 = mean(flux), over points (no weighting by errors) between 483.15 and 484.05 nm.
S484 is 10.18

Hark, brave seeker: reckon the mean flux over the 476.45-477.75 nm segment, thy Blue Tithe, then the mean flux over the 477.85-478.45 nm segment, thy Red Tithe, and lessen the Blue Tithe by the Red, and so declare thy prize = 0.2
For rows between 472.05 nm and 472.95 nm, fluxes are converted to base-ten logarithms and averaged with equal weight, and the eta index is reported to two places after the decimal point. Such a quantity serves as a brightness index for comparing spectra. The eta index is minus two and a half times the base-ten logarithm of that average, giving -0.03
